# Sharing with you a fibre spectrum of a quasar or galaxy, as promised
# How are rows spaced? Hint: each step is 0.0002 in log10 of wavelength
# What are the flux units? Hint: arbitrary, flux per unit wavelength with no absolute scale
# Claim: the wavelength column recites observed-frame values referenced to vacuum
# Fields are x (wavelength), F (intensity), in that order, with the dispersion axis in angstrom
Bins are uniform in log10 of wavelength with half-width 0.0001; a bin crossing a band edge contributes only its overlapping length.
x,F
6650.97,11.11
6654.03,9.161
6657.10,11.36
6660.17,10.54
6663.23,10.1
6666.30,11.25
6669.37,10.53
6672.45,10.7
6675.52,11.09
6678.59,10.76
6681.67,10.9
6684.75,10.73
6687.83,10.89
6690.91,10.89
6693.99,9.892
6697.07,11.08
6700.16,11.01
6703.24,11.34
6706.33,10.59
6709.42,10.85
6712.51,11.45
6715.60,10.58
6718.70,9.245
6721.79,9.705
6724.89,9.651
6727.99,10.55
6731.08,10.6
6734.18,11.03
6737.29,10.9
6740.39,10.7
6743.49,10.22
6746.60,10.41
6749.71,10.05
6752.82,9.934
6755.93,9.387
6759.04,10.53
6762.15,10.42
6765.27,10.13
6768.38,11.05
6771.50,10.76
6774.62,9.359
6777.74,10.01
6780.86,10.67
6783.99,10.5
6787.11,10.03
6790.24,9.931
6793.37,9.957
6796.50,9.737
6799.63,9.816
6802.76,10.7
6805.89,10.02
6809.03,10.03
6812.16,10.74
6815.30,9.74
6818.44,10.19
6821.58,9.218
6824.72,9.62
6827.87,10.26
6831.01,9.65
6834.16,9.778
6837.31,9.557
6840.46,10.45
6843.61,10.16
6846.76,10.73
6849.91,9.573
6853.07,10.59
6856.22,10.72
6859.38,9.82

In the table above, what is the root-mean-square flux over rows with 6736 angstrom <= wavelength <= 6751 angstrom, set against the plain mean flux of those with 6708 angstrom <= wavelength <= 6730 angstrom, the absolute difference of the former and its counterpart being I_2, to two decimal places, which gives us 0.17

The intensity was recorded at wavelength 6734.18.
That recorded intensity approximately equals 11.03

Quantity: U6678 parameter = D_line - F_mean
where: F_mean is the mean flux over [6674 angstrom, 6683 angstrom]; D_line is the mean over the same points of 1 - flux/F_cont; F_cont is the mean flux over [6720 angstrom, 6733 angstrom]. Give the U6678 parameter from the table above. -10.99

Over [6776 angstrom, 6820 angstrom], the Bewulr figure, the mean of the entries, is 10.1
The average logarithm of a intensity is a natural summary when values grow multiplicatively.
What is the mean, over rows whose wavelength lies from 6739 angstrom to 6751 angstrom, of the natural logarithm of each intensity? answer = 2.34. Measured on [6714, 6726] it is 2.28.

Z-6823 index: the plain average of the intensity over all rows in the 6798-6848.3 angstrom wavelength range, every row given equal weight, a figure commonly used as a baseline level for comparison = 10.0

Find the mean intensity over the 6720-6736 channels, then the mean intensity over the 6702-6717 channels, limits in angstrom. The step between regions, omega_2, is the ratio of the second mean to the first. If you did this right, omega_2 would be 1.06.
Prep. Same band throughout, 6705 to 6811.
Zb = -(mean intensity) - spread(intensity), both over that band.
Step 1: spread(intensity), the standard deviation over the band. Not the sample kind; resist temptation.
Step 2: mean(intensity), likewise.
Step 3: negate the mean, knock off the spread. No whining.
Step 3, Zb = -10.8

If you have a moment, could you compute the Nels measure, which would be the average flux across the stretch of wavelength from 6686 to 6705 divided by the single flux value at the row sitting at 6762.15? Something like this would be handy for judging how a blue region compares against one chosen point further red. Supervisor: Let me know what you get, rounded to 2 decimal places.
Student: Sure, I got 1.04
